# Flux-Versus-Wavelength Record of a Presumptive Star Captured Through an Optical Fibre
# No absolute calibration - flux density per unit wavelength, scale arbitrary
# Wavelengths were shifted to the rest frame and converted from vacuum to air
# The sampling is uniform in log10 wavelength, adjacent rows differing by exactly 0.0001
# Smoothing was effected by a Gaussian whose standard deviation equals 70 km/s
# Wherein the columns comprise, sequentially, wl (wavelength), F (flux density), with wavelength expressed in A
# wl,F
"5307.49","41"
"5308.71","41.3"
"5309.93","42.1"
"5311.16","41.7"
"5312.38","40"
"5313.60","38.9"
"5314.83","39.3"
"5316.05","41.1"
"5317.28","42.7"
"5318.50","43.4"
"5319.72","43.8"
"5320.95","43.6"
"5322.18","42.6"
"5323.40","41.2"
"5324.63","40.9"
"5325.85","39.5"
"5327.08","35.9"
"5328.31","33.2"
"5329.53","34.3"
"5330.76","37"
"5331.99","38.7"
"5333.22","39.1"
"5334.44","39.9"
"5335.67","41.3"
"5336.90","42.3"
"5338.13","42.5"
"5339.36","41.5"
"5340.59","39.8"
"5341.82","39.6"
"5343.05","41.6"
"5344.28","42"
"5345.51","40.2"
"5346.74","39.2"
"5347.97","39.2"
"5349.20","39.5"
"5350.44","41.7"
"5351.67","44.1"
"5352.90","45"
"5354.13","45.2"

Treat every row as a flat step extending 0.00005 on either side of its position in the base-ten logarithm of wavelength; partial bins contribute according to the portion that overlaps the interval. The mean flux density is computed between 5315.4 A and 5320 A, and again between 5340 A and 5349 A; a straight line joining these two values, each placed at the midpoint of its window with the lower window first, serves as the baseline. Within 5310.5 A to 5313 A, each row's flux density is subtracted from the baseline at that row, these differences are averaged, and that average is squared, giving 6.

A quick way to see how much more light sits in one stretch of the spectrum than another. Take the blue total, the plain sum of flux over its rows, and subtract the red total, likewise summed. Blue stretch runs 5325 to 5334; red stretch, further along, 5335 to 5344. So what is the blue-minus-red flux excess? -31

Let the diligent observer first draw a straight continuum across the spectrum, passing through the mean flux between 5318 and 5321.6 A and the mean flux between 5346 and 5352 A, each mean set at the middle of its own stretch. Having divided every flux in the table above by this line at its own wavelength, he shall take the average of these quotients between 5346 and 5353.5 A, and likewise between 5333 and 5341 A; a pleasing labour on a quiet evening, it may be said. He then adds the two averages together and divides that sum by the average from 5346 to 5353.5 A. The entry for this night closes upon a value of 1.96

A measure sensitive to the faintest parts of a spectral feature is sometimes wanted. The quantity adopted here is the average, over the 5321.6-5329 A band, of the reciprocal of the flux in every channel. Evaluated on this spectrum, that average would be 0.026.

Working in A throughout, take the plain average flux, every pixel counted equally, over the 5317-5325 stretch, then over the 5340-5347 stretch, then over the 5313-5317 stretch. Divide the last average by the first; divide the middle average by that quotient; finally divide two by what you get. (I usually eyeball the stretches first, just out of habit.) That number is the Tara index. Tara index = 0.046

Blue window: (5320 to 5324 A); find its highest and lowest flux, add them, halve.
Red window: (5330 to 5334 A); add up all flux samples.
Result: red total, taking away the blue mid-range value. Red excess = 72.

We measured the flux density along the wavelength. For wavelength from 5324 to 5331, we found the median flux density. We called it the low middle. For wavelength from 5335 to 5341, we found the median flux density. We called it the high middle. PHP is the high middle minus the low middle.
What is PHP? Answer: 5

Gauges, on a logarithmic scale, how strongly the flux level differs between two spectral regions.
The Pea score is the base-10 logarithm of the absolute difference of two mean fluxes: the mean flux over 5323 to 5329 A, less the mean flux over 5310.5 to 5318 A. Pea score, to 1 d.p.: 0.4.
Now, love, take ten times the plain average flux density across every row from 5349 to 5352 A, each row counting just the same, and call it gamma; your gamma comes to 418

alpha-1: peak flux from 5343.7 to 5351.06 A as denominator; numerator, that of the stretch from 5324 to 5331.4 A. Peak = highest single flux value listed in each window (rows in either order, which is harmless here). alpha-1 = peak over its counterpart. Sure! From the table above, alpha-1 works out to 0.97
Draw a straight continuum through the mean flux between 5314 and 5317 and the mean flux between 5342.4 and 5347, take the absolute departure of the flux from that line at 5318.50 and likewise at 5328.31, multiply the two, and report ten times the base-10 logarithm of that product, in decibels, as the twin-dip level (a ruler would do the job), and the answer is 14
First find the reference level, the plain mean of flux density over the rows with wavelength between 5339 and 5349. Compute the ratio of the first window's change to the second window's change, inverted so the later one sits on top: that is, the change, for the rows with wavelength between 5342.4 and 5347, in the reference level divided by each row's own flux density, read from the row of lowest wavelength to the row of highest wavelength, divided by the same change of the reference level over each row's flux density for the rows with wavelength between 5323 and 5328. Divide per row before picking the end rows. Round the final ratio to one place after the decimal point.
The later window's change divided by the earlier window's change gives 0.4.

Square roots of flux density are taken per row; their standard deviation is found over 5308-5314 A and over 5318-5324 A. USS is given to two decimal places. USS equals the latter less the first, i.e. -0.02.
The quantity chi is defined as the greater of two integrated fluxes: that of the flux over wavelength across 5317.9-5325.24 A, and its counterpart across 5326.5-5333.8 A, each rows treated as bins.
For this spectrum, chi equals 313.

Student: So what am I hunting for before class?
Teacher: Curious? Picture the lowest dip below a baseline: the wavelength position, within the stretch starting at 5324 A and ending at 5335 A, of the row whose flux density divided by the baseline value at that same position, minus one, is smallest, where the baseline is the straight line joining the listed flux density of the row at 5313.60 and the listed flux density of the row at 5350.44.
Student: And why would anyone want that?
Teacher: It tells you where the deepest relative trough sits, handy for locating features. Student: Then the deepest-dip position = 5328.31 A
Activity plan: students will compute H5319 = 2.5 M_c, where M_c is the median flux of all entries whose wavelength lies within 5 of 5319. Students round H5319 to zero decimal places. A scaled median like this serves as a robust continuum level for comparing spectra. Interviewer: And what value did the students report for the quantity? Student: 107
